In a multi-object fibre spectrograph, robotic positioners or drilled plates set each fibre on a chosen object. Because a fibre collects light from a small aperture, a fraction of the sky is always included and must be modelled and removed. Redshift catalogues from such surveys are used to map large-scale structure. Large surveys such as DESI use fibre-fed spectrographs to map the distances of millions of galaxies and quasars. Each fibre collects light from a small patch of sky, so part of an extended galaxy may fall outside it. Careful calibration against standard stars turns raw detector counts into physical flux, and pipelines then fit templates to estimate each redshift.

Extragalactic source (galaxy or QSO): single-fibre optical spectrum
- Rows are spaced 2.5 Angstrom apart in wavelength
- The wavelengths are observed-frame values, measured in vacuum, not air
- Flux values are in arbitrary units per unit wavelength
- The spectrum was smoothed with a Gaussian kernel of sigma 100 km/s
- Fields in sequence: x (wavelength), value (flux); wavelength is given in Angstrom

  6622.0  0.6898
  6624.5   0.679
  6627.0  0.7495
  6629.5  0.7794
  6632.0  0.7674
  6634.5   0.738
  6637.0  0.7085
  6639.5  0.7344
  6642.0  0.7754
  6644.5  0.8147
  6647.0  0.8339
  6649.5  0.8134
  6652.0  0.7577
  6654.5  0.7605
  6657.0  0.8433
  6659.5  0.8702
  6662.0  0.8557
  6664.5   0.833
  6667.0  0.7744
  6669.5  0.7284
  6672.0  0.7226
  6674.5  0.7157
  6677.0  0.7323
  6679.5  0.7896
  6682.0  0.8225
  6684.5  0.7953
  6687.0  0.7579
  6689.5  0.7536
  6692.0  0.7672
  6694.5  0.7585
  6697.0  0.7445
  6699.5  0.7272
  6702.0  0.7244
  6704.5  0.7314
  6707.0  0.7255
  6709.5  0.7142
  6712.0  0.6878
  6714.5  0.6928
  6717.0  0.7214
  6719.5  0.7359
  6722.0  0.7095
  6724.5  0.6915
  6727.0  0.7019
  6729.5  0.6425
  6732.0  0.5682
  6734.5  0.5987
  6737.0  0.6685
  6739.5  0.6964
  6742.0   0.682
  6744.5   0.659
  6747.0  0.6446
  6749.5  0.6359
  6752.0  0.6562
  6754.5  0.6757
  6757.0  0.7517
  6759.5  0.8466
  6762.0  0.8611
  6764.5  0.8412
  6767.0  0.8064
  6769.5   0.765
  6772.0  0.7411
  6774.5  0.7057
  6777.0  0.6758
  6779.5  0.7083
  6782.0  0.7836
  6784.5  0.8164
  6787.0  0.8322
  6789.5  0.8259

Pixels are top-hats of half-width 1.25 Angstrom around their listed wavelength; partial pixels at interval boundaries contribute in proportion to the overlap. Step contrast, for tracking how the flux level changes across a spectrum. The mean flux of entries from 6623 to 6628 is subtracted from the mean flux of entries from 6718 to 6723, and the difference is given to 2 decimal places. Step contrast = 0.01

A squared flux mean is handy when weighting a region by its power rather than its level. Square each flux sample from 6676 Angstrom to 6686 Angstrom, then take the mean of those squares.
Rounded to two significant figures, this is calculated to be 0.62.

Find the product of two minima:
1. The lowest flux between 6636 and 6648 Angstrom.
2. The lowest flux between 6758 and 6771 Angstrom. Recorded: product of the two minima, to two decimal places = 0.54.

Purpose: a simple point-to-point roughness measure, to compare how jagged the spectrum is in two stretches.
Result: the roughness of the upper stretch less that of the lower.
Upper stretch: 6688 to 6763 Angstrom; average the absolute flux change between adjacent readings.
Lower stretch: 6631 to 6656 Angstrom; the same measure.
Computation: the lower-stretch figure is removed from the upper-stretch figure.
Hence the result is -0.0031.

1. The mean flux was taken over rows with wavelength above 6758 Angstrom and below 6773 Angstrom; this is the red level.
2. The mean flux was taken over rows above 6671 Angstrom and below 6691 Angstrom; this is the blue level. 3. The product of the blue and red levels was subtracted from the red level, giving 0.193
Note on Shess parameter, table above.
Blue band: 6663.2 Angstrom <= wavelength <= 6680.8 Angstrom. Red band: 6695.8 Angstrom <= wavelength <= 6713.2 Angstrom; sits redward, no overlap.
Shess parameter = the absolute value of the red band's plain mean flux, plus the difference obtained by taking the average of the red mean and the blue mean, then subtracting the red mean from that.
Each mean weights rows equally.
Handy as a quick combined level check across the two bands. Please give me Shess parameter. 0.74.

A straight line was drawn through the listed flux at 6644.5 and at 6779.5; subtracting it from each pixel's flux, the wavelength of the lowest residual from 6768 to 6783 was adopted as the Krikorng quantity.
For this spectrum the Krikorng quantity 6777.0 Angstrom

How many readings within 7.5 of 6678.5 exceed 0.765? 3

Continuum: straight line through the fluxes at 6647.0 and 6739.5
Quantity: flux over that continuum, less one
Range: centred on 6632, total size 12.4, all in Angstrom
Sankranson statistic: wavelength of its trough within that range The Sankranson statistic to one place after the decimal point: 6637.0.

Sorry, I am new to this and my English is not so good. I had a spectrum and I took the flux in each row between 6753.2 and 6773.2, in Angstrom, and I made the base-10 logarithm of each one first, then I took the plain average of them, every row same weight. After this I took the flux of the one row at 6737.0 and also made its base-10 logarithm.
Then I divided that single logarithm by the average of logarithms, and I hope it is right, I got 1.7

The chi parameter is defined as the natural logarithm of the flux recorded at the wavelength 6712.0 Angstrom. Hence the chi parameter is -0.374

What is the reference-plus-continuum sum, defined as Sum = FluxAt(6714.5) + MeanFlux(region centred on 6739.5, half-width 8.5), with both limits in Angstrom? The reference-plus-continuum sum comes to 1.34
